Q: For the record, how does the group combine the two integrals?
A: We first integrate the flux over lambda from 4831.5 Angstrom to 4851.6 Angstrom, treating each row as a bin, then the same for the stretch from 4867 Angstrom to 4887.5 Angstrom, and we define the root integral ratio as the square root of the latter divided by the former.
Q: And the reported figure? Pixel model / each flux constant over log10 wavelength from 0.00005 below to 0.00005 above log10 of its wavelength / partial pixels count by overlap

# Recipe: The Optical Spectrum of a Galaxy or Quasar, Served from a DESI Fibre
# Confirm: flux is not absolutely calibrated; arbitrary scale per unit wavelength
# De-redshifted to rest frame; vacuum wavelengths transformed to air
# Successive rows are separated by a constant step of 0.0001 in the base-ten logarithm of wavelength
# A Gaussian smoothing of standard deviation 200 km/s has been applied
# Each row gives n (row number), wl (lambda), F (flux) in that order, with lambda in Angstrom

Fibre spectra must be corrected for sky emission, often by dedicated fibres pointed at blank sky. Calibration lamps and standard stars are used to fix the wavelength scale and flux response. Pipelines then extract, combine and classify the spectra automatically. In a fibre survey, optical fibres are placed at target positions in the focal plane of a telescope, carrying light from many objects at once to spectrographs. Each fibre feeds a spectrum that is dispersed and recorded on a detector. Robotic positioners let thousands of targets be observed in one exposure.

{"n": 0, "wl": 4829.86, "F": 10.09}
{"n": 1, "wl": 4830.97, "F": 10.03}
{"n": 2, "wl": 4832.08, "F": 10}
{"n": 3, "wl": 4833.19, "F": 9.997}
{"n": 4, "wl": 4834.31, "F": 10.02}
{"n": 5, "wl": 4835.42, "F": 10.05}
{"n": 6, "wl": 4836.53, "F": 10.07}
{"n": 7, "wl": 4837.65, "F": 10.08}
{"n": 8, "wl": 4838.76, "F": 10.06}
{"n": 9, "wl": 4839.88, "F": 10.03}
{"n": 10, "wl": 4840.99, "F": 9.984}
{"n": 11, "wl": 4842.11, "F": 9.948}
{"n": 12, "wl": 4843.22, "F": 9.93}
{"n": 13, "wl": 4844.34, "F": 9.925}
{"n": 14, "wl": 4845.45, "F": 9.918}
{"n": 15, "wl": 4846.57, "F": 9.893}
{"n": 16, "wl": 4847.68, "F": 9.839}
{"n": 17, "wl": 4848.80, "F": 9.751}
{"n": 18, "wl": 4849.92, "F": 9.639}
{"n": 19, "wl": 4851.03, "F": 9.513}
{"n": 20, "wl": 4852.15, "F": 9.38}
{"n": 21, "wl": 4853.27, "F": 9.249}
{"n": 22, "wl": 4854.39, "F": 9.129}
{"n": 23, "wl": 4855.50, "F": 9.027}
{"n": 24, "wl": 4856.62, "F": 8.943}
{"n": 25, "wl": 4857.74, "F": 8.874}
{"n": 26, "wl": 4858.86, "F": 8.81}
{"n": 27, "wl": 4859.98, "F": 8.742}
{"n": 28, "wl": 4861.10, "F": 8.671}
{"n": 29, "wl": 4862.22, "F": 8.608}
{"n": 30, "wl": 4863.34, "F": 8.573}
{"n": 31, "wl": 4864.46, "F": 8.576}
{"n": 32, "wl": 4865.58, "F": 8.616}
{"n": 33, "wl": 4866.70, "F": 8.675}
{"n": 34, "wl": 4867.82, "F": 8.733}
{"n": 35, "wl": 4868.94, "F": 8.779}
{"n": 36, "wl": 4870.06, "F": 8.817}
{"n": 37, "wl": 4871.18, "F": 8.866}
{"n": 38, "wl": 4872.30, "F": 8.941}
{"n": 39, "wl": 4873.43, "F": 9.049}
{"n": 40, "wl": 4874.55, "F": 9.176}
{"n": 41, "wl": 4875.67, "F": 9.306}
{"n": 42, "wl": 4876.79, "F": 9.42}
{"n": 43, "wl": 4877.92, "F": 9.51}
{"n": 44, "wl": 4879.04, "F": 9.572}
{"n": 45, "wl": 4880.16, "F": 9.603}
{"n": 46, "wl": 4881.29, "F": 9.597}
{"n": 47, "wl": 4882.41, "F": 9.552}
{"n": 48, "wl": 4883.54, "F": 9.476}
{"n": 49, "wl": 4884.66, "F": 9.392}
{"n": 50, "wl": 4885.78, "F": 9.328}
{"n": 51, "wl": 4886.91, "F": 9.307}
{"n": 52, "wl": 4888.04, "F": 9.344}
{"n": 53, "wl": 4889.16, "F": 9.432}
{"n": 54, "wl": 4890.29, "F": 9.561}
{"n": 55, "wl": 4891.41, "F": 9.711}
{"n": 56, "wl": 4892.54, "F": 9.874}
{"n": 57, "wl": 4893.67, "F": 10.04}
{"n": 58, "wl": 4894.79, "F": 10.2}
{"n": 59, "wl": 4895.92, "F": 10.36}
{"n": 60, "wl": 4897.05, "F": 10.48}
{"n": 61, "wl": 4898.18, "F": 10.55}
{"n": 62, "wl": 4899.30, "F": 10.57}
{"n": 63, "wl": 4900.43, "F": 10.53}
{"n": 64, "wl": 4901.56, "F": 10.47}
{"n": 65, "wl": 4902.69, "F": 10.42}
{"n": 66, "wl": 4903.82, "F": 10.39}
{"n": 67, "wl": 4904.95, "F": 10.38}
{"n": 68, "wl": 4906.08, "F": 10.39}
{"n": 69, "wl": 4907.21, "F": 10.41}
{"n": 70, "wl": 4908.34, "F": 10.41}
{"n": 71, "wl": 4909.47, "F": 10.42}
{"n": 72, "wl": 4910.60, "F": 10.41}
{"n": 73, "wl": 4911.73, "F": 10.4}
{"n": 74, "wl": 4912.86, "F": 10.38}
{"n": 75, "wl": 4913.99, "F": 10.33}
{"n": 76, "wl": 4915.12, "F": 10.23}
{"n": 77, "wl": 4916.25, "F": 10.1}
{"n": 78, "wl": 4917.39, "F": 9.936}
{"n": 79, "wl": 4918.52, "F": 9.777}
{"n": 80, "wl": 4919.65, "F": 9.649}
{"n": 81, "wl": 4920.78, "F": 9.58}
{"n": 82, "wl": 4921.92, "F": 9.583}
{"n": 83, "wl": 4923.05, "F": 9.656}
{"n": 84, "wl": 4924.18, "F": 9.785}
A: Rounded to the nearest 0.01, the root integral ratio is 0.97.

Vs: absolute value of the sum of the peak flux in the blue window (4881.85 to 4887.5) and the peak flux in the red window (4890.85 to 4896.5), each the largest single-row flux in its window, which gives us 19.9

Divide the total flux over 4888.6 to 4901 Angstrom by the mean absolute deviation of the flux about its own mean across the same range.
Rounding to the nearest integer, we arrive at 310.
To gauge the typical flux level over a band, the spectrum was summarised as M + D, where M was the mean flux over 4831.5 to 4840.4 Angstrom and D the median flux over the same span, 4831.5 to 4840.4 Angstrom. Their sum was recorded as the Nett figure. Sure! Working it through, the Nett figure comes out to 20.1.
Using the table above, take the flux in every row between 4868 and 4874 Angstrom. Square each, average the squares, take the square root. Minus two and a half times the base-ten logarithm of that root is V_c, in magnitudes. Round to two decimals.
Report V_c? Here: -2.37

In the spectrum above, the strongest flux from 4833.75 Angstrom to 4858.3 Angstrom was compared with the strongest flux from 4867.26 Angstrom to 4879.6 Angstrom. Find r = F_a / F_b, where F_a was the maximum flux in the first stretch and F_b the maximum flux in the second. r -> 1.05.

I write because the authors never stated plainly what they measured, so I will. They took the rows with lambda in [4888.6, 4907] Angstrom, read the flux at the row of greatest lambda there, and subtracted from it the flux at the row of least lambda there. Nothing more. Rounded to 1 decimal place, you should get 1.0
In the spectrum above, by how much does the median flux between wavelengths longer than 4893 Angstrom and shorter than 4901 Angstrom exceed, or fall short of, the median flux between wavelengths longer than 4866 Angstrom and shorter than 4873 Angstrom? 1.7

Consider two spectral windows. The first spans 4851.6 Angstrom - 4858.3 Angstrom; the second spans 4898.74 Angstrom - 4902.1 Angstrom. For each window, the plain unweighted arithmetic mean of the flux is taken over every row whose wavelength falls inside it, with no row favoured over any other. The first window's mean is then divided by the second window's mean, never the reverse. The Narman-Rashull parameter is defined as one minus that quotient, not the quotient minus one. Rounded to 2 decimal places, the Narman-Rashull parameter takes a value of 0.14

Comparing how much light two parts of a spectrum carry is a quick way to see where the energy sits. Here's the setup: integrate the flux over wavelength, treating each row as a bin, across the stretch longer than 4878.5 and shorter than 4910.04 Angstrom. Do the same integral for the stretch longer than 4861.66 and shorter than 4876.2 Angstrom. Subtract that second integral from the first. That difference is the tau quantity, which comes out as 187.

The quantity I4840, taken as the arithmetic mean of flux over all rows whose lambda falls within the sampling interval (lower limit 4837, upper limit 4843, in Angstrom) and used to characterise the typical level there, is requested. 10.0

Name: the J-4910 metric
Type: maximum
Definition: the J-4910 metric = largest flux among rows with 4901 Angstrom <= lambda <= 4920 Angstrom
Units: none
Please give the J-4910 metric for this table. 10.47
